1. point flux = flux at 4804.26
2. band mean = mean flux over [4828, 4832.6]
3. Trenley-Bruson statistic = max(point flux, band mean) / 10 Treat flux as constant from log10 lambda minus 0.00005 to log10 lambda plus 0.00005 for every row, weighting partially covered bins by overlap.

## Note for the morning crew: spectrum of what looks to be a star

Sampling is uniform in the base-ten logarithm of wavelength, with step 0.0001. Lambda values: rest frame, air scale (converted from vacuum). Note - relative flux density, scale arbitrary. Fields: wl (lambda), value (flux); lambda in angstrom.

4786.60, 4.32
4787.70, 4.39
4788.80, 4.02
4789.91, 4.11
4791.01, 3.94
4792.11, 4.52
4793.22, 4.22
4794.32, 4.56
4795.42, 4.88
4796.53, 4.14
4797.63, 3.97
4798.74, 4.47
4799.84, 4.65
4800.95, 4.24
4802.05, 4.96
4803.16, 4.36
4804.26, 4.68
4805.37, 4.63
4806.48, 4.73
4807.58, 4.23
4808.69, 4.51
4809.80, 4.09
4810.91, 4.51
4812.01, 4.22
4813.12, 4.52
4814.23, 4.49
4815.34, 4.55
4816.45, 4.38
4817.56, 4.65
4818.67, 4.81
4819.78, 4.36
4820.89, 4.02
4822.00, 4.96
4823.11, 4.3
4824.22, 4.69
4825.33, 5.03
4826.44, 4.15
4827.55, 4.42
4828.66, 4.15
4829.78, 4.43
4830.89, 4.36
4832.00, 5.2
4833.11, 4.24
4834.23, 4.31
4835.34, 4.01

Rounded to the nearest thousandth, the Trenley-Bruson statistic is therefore 0.468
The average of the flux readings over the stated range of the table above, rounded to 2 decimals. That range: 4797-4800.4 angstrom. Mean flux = 4.36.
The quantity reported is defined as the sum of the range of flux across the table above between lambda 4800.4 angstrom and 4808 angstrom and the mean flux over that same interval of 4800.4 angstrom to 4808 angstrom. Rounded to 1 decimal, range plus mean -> 5.3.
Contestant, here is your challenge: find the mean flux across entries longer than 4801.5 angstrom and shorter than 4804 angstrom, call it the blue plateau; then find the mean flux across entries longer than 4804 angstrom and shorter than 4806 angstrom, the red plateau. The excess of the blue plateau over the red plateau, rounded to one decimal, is 0.0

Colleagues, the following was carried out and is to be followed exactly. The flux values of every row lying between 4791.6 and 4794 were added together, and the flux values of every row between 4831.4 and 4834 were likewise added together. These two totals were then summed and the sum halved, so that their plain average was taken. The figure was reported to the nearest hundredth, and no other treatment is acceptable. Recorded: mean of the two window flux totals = 9.09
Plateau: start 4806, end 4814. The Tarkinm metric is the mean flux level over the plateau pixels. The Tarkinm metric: 4.40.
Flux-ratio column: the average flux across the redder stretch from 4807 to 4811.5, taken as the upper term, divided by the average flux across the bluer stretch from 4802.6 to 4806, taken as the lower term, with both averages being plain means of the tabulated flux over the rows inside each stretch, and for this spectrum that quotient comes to 0.95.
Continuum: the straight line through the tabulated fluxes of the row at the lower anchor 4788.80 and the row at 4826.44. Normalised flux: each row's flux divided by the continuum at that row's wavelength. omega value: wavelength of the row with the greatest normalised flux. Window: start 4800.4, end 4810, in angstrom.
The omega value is 4802.05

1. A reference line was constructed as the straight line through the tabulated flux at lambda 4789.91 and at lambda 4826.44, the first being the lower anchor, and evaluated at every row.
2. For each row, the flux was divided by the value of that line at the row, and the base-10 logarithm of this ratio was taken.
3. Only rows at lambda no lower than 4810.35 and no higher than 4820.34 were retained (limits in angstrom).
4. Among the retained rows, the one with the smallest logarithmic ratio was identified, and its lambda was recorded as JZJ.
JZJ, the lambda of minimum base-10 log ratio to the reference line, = 4812.01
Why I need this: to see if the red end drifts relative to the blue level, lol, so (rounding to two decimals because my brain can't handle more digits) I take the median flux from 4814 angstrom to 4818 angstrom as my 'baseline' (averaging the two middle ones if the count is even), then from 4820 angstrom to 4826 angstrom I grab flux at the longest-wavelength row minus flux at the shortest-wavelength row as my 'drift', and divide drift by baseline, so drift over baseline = 0.22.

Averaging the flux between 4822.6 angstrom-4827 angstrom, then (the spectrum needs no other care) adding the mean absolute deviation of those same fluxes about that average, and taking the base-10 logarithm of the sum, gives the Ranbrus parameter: 0.687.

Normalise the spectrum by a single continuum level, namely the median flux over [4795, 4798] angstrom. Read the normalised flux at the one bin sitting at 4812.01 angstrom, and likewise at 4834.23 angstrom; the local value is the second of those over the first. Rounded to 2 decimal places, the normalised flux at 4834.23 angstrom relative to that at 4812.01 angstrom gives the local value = 1.02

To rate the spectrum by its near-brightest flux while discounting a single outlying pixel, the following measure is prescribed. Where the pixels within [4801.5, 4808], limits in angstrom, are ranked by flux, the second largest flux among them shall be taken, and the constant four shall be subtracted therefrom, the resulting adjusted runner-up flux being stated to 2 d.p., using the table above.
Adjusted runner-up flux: 0.73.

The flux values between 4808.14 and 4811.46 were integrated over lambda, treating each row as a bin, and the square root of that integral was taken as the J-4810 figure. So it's 3.81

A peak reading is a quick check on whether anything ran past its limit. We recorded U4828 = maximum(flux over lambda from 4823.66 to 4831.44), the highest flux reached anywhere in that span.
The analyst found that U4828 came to 5.03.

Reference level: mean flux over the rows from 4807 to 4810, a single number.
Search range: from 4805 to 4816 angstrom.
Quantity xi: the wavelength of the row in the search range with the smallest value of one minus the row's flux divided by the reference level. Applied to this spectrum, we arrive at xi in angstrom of 4806.48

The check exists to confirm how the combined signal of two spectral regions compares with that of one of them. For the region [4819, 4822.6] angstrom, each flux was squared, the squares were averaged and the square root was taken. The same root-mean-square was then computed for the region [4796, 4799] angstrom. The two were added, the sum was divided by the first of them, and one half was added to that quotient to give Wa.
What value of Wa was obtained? 2.44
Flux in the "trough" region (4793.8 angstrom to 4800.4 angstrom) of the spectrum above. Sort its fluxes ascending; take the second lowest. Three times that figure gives 12.4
